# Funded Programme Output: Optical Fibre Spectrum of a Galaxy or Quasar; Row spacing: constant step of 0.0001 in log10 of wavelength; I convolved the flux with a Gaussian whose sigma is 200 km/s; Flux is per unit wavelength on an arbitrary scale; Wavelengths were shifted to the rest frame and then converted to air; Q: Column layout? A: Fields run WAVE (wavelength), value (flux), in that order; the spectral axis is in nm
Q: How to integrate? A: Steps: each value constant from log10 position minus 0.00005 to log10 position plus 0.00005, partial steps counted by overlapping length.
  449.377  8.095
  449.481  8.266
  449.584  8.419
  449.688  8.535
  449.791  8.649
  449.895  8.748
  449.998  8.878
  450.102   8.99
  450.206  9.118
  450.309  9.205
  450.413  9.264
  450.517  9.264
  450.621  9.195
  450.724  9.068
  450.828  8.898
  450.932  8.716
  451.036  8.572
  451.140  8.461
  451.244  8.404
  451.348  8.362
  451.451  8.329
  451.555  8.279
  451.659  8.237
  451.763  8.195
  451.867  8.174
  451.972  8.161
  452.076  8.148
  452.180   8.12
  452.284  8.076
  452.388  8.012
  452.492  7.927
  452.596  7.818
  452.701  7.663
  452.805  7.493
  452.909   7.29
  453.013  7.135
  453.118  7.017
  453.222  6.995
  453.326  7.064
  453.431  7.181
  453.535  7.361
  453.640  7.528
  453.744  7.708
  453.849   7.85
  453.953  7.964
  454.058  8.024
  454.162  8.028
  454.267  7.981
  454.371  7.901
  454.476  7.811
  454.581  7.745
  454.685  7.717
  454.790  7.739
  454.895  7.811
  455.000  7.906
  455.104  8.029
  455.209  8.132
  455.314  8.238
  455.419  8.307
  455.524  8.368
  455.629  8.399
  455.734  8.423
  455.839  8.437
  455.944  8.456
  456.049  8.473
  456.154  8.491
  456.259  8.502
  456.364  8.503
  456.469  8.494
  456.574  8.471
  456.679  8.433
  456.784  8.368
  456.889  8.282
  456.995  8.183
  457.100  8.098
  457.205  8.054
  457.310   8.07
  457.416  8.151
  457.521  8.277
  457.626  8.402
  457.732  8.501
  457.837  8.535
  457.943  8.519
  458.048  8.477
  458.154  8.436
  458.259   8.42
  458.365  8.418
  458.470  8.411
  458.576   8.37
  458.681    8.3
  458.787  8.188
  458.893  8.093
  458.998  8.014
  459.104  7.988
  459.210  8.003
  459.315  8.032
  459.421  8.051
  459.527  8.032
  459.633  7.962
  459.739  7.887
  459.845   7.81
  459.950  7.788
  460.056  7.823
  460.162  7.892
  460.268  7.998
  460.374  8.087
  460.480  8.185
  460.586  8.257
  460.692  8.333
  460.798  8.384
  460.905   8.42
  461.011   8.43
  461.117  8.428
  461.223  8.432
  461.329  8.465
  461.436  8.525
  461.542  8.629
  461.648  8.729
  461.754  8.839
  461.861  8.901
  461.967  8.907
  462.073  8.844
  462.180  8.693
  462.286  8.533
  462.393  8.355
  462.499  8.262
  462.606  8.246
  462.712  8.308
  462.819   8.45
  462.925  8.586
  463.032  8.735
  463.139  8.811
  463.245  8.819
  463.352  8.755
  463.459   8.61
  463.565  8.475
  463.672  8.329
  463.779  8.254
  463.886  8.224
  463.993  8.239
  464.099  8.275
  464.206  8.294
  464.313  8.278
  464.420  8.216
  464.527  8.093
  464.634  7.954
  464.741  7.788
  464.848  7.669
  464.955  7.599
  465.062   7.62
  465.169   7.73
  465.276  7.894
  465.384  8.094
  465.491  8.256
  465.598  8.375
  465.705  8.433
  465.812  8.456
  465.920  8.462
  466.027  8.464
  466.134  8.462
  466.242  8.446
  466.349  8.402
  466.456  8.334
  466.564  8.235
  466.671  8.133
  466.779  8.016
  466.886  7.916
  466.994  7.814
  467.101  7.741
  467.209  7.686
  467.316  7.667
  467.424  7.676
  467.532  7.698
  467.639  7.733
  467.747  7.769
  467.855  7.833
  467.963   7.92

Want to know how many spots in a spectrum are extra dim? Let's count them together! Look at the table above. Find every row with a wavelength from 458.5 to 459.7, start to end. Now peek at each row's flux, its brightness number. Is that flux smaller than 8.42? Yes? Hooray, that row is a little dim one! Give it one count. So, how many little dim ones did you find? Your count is 11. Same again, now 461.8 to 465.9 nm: 23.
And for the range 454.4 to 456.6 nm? 12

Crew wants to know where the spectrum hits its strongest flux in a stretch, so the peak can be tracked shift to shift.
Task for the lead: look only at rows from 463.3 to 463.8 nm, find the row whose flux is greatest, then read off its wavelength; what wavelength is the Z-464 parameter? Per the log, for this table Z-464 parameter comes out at 463.352 nm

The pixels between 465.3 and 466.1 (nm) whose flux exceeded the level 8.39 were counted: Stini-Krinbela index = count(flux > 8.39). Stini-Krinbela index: 4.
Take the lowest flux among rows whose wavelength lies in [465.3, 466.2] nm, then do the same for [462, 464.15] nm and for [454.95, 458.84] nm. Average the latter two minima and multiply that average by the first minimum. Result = 65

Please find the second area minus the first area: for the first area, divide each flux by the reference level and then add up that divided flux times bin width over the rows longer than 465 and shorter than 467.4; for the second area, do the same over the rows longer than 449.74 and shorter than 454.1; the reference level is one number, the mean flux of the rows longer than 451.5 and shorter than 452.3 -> 2.0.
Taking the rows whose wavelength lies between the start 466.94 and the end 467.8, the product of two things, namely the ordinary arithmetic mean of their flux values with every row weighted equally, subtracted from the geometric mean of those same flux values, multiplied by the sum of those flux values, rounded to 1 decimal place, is 0.0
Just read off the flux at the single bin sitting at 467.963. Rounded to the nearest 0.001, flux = 7.920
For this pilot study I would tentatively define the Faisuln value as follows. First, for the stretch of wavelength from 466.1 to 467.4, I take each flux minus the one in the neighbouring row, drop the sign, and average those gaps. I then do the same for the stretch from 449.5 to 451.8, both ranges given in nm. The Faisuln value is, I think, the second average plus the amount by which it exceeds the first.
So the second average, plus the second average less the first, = 0.11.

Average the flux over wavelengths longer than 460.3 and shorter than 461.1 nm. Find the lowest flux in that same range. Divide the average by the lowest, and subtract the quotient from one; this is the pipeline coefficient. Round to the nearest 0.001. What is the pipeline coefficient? -0.026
